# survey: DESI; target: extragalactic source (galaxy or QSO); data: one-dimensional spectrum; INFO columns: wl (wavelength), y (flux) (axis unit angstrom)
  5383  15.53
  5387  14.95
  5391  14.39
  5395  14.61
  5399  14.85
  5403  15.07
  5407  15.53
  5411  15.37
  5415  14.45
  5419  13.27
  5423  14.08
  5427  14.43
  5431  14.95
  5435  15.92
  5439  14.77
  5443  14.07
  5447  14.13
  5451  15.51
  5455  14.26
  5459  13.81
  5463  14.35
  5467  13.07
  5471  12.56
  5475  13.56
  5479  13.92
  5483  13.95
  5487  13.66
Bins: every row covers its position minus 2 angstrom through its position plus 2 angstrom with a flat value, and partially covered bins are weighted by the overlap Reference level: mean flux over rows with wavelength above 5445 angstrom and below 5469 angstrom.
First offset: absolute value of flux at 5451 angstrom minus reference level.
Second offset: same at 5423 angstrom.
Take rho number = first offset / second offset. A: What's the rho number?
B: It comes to 12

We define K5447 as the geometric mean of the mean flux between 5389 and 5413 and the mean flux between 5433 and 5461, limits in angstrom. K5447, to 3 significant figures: 14.8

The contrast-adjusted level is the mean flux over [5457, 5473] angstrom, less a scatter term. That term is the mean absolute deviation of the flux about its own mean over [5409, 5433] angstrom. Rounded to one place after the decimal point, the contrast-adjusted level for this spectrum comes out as 12.9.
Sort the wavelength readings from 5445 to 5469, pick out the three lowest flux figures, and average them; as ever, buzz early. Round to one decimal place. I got 13.7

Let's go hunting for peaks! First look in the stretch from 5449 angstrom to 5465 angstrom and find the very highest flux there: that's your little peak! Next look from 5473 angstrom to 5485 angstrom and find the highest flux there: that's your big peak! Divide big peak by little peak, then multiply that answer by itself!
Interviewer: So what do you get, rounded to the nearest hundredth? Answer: 0.81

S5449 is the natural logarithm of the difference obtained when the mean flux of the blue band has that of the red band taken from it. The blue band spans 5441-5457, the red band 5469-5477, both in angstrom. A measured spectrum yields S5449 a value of 0.36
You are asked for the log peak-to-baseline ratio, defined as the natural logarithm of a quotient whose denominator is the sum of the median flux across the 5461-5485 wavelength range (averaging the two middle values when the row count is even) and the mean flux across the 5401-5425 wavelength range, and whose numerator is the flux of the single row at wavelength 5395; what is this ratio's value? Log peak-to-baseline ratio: -0.664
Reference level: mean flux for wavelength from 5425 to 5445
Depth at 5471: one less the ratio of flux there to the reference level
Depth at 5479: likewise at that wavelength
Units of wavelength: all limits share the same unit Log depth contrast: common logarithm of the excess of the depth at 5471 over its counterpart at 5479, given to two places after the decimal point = -1.04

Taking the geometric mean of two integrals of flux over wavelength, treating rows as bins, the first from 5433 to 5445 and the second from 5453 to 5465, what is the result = 174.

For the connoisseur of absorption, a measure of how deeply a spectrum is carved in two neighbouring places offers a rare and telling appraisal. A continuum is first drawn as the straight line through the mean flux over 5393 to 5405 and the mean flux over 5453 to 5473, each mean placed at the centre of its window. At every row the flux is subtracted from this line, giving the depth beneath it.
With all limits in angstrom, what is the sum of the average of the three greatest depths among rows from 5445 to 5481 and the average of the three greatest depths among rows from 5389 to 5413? 0.72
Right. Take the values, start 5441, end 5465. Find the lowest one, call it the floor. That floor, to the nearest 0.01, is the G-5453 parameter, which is 13.81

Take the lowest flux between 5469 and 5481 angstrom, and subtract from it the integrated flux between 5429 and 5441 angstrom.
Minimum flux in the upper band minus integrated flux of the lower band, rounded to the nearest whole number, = -170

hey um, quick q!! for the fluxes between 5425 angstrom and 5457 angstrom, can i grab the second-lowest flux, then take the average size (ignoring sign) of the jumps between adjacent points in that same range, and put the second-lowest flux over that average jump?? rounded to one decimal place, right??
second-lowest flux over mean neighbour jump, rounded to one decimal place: 16.4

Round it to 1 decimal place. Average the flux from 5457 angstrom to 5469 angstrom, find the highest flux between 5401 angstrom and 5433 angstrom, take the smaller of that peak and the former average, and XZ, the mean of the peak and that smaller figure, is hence 14.6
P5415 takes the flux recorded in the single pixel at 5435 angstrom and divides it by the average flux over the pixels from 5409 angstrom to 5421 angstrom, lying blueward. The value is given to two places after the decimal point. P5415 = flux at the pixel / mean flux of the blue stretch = 1.11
